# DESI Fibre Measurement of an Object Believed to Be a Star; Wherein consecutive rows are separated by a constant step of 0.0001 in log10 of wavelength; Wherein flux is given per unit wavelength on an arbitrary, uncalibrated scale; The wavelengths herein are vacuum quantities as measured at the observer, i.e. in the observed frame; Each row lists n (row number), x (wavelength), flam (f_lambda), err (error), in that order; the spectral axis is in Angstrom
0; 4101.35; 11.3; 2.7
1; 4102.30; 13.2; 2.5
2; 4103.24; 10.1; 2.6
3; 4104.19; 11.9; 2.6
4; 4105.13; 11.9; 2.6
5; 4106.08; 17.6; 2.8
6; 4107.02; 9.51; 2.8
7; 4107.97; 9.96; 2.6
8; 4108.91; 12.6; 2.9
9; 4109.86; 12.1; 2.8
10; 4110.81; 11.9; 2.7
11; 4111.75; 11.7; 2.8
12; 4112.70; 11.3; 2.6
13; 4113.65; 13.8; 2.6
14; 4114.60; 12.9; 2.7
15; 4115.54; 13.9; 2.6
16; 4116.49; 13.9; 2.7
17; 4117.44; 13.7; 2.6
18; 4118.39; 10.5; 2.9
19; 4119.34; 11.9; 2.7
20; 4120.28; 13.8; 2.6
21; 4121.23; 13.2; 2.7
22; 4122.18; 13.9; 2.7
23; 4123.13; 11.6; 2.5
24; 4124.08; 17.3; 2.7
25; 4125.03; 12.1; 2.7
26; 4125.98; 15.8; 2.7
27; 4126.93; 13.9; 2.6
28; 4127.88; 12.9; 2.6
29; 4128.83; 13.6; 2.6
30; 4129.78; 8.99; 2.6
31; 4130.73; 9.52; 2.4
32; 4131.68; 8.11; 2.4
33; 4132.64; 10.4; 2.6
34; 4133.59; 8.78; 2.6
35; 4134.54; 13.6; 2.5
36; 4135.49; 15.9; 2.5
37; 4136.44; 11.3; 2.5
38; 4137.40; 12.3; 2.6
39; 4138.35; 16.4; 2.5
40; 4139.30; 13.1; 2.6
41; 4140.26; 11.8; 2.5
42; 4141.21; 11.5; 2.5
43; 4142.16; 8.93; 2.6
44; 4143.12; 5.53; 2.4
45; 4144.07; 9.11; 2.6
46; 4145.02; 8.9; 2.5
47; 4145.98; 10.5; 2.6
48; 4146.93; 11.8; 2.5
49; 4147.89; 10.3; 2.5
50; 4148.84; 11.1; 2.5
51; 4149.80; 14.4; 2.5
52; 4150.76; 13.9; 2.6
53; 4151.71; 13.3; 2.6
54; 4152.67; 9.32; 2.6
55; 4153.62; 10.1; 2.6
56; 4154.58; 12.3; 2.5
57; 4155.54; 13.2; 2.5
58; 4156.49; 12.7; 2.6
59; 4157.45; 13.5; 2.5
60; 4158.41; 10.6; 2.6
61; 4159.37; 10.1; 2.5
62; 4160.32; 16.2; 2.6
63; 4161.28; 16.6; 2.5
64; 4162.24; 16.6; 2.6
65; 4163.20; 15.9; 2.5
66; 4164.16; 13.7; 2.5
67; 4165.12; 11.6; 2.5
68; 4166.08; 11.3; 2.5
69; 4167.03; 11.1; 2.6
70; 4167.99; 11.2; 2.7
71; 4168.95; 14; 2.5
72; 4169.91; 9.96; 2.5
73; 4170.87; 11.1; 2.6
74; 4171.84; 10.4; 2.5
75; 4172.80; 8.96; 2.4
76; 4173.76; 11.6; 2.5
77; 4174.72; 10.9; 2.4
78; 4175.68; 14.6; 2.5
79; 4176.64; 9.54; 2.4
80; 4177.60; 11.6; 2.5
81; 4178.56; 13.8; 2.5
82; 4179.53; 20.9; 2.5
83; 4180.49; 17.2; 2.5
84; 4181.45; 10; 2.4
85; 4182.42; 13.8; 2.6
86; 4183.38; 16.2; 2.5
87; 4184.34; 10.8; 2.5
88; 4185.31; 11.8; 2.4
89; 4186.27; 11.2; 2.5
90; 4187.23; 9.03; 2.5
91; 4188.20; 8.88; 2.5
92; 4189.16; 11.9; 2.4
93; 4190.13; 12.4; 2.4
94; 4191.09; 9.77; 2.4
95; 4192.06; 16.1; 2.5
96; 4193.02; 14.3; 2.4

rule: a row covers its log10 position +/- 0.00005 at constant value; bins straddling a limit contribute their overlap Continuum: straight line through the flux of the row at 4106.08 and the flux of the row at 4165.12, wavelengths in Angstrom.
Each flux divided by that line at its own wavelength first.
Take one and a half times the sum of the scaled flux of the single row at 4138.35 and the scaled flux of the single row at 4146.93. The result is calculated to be 3.03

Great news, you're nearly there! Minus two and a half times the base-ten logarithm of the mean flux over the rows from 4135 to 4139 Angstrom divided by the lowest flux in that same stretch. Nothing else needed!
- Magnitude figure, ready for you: -0.23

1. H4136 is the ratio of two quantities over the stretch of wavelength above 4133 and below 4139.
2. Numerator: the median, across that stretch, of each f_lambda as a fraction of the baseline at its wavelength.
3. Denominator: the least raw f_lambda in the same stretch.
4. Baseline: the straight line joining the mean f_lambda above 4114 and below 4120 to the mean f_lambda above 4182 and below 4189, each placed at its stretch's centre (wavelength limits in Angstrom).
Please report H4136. 0.118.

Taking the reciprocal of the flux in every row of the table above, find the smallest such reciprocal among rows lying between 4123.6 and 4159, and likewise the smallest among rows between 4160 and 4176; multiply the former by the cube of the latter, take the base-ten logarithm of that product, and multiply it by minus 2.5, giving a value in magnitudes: 12.2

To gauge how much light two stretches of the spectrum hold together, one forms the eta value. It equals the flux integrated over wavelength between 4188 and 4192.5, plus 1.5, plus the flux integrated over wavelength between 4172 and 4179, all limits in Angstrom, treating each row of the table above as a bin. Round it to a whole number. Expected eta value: 136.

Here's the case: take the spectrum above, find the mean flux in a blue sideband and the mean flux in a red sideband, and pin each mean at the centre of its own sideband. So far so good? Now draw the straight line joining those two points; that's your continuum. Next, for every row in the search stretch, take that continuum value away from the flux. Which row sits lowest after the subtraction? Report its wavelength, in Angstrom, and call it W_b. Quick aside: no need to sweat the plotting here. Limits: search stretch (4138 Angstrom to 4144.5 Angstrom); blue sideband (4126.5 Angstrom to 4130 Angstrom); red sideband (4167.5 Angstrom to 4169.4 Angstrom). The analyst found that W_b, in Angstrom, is 4143.12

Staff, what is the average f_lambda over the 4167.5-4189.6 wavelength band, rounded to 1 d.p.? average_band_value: 12.1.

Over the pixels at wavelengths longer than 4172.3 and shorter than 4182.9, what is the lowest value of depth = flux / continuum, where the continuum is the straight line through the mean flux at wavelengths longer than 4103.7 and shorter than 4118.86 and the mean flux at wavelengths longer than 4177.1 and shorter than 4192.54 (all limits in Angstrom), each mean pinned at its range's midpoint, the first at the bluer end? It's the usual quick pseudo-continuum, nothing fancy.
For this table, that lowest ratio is 0.70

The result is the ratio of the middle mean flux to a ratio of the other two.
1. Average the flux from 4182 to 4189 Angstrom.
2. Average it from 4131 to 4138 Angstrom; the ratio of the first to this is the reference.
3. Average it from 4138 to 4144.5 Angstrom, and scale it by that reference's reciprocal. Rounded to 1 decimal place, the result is 10.7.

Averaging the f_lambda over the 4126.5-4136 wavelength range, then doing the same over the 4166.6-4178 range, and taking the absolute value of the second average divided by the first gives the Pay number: 0.97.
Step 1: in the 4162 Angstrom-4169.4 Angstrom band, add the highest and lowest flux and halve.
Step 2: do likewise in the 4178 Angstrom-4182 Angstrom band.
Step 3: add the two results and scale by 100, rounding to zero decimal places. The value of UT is 2930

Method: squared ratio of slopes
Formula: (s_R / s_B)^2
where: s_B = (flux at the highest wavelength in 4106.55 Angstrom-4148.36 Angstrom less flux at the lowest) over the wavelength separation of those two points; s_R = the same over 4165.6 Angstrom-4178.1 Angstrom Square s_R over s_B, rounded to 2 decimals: 1.82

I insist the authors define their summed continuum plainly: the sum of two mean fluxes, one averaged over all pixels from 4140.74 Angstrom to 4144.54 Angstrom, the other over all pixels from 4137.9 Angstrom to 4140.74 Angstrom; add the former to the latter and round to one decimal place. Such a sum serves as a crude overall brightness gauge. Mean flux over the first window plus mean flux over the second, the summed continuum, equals 22.5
